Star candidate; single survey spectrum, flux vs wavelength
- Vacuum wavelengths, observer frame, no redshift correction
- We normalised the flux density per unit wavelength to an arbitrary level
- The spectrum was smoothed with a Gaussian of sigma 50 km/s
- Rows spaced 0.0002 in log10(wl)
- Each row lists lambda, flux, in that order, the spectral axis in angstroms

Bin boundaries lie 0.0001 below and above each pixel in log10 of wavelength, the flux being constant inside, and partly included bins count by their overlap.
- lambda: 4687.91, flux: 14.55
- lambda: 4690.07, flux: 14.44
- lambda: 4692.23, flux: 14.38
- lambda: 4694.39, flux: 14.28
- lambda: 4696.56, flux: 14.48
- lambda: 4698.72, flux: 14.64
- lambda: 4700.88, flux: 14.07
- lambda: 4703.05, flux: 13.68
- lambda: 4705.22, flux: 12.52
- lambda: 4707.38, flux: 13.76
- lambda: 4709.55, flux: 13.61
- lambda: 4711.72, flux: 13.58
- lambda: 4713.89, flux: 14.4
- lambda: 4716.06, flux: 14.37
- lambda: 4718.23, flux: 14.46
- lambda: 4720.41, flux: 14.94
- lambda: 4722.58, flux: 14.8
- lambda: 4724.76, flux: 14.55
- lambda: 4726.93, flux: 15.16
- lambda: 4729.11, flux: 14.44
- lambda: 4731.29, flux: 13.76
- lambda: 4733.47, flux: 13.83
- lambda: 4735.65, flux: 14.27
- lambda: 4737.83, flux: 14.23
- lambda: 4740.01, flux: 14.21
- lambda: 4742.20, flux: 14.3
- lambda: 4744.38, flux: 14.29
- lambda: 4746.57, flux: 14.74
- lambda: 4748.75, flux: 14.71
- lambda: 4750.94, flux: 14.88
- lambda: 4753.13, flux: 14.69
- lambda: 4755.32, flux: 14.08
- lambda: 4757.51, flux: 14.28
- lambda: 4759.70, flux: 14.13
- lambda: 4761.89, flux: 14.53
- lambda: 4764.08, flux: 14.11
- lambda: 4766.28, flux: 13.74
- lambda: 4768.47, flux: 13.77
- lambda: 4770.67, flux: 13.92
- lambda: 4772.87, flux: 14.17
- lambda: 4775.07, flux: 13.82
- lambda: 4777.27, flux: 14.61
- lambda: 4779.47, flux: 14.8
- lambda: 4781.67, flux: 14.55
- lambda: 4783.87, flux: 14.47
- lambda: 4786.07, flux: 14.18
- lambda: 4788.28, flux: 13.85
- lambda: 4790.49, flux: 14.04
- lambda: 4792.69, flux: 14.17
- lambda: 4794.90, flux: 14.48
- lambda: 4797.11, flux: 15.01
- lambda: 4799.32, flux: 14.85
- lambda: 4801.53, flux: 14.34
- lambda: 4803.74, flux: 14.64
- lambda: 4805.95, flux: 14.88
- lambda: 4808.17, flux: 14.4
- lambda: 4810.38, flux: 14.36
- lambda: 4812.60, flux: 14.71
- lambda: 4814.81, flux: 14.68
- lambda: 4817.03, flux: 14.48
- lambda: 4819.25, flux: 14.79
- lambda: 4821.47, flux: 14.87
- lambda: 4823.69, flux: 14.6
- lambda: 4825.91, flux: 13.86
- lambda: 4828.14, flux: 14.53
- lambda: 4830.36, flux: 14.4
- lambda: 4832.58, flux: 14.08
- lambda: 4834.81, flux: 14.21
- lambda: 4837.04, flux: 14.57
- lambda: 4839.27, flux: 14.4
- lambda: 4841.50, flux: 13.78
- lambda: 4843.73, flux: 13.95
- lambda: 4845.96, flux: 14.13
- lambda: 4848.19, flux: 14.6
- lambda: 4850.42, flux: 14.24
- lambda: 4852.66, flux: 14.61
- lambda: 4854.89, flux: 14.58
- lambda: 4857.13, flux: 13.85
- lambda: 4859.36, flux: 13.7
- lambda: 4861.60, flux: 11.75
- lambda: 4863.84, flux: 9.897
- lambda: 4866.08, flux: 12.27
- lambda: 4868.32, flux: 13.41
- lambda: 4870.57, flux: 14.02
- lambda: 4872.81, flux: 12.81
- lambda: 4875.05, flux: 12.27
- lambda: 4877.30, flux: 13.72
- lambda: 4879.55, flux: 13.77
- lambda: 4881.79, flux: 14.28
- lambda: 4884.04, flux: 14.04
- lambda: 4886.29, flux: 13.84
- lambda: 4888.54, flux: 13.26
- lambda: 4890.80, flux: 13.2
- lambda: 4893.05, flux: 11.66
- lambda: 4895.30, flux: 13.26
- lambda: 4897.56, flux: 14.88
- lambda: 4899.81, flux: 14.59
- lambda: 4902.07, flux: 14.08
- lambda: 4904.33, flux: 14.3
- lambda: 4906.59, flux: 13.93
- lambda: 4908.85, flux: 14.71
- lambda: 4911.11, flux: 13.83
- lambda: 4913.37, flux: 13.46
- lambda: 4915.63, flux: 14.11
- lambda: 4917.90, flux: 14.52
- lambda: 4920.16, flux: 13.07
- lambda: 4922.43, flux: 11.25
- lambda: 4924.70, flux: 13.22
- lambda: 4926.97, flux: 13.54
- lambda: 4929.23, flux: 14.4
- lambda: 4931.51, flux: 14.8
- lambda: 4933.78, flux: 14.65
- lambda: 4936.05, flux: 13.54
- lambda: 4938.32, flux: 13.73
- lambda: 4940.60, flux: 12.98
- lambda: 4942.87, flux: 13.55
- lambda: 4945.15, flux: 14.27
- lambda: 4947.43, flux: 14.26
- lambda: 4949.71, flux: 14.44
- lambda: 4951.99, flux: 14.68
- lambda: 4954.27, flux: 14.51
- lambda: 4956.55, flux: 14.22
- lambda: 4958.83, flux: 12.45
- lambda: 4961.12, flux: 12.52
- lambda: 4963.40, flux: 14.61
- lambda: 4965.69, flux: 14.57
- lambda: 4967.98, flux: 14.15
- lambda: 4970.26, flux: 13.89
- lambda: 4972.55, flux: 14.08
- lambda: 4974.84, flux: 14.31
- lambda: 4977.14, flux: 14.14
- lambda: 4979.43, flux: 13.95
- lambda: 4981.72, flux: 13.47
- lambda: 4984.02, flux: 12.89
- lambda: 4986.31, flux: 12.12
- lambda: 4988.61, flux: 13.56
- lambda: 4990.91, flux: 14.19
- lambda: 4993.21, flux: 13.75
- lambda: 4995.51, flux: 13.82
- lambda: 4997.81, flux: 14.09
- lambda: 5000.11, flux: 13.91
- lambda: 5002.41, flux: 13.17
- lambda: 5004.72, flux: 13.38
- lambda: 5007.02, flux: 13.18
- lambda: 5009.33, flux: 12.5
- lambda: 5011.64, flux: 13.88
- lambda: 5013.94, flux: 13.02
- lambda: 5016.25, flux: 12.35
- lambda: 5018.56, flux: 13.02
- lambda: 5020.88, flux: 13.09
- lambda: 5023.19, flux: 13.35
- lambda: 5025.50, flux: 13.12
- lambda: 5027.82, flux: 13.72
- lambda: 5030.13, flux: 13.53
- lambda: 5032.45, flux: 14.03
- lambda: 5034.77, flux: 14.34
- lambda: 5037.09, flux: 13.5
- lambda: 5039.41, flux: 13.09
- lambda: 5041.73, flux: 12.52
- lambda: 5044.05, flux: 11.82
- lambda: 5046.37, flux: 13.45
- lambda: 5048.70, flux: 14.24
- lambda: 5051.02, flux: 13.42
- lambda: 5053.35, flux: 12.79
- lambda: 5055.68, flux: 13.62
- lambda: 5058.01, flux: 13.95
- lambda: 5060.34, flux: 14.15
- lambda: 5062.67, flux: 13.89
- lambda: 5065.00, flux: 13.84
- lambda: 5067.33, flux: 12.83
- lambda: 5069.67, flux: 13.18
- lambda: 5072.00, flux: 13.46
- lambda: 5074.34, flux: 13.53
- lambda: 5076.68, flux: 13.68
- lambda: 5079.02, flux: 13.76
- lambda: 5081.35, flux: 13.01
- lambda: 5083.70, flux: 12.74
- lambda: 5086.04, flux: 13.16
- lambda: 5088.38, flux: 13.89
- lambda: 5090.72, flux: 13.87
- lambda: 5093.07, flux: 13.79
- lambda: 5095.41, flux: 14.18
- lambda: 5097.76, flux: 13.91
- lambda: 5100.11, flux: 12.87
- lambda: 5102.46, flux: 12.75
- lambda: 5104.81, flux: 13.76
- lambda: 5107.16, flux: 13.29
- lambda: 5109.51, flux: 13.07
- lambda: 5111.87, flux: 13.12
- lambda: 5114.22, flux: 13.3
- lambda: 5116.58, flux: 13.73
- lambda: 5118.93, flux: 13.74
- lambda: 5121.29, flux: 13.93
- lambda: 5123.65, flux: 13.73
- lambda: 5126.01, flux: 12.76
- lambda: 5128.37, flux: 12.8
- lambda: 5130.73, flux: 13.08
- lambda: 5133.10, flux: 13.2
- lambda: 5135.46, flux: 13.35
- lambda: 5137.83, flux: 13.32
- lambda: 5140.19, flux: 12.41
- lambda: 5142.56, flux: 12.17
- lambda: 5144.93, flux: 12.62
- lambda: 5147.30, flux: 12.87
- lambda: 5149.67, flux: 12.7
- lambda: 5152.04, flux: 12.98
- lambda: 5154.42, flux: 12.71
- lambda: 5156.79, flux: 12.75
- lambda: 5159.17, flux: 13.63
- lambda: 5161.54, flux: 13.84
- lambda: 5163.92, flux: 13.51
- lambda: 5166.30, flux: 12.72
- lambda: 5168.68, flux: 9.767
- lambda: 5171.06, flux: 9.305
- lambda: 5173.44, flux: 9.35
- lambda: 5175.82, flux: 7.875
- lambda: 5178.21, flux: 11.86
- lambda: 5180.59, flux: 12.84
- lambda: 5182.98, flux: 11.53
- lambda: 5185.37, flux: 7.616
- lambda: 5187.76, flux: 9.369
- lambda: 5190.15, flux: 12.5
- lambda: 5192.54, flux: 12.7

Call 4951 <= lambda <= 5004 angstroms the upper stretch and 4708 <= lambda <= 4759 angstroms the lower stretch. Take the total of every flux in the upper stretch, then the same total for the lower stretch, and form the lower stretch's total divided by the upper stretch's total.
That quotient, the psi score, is 1.04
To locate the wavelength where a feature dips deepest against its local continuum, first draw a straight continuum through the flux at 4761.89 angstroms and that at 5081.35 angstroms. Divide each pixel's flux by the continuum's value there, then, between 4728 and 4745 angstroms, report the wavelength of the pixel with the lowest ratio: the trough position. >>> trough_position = 4731.29 angstroms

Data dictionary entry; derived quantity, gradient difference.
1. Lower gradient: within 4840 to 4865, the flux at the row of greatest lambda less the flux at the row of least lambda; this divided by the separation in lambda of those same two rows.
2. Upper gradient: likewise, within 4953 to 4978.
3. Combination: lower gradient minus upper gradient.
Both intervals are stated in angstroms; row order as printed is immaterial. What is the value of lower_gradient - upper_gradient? -0.16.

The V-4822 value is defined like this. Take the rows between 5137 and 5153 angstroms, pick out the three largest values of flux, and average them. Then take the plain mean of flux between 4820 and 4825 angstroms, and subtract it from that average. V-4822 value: -1.7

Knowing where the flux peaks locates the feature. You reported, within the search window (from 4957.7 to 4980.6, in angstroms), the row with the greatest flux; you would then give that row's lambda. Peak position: 4963.40 angstroms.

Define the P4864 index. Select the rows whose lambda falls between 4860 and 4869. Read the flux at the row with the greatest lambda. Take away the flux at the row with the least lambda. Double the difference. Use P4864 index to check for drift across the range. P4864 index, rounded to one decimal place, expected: 3.3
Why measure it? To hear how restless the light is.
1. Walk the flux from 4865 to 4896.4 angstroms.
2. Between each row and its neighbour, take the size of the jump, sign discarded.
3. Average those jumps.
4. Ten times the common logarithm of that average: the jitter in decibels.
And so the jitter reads -1.3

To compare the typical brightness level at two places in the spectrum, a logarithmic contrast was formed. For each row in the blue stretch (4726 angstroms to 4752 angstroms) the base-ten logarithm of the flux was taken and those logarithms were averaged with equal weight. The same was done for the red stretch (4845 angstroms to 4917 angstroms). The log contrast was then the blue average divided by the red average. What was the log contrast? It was 1.023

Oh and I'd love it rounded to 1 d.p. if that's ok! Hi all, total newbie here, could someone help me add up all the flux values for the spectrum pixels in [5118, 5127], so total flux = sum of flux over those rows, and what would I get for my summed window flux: 54.2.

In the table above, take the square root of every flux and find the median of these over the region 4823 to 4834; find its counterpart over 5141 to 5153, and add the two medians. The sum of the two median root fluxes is 7.36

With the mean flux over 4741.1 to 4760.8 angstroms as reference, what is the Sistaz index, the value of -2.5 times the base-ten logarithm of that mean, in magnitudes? -2.90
